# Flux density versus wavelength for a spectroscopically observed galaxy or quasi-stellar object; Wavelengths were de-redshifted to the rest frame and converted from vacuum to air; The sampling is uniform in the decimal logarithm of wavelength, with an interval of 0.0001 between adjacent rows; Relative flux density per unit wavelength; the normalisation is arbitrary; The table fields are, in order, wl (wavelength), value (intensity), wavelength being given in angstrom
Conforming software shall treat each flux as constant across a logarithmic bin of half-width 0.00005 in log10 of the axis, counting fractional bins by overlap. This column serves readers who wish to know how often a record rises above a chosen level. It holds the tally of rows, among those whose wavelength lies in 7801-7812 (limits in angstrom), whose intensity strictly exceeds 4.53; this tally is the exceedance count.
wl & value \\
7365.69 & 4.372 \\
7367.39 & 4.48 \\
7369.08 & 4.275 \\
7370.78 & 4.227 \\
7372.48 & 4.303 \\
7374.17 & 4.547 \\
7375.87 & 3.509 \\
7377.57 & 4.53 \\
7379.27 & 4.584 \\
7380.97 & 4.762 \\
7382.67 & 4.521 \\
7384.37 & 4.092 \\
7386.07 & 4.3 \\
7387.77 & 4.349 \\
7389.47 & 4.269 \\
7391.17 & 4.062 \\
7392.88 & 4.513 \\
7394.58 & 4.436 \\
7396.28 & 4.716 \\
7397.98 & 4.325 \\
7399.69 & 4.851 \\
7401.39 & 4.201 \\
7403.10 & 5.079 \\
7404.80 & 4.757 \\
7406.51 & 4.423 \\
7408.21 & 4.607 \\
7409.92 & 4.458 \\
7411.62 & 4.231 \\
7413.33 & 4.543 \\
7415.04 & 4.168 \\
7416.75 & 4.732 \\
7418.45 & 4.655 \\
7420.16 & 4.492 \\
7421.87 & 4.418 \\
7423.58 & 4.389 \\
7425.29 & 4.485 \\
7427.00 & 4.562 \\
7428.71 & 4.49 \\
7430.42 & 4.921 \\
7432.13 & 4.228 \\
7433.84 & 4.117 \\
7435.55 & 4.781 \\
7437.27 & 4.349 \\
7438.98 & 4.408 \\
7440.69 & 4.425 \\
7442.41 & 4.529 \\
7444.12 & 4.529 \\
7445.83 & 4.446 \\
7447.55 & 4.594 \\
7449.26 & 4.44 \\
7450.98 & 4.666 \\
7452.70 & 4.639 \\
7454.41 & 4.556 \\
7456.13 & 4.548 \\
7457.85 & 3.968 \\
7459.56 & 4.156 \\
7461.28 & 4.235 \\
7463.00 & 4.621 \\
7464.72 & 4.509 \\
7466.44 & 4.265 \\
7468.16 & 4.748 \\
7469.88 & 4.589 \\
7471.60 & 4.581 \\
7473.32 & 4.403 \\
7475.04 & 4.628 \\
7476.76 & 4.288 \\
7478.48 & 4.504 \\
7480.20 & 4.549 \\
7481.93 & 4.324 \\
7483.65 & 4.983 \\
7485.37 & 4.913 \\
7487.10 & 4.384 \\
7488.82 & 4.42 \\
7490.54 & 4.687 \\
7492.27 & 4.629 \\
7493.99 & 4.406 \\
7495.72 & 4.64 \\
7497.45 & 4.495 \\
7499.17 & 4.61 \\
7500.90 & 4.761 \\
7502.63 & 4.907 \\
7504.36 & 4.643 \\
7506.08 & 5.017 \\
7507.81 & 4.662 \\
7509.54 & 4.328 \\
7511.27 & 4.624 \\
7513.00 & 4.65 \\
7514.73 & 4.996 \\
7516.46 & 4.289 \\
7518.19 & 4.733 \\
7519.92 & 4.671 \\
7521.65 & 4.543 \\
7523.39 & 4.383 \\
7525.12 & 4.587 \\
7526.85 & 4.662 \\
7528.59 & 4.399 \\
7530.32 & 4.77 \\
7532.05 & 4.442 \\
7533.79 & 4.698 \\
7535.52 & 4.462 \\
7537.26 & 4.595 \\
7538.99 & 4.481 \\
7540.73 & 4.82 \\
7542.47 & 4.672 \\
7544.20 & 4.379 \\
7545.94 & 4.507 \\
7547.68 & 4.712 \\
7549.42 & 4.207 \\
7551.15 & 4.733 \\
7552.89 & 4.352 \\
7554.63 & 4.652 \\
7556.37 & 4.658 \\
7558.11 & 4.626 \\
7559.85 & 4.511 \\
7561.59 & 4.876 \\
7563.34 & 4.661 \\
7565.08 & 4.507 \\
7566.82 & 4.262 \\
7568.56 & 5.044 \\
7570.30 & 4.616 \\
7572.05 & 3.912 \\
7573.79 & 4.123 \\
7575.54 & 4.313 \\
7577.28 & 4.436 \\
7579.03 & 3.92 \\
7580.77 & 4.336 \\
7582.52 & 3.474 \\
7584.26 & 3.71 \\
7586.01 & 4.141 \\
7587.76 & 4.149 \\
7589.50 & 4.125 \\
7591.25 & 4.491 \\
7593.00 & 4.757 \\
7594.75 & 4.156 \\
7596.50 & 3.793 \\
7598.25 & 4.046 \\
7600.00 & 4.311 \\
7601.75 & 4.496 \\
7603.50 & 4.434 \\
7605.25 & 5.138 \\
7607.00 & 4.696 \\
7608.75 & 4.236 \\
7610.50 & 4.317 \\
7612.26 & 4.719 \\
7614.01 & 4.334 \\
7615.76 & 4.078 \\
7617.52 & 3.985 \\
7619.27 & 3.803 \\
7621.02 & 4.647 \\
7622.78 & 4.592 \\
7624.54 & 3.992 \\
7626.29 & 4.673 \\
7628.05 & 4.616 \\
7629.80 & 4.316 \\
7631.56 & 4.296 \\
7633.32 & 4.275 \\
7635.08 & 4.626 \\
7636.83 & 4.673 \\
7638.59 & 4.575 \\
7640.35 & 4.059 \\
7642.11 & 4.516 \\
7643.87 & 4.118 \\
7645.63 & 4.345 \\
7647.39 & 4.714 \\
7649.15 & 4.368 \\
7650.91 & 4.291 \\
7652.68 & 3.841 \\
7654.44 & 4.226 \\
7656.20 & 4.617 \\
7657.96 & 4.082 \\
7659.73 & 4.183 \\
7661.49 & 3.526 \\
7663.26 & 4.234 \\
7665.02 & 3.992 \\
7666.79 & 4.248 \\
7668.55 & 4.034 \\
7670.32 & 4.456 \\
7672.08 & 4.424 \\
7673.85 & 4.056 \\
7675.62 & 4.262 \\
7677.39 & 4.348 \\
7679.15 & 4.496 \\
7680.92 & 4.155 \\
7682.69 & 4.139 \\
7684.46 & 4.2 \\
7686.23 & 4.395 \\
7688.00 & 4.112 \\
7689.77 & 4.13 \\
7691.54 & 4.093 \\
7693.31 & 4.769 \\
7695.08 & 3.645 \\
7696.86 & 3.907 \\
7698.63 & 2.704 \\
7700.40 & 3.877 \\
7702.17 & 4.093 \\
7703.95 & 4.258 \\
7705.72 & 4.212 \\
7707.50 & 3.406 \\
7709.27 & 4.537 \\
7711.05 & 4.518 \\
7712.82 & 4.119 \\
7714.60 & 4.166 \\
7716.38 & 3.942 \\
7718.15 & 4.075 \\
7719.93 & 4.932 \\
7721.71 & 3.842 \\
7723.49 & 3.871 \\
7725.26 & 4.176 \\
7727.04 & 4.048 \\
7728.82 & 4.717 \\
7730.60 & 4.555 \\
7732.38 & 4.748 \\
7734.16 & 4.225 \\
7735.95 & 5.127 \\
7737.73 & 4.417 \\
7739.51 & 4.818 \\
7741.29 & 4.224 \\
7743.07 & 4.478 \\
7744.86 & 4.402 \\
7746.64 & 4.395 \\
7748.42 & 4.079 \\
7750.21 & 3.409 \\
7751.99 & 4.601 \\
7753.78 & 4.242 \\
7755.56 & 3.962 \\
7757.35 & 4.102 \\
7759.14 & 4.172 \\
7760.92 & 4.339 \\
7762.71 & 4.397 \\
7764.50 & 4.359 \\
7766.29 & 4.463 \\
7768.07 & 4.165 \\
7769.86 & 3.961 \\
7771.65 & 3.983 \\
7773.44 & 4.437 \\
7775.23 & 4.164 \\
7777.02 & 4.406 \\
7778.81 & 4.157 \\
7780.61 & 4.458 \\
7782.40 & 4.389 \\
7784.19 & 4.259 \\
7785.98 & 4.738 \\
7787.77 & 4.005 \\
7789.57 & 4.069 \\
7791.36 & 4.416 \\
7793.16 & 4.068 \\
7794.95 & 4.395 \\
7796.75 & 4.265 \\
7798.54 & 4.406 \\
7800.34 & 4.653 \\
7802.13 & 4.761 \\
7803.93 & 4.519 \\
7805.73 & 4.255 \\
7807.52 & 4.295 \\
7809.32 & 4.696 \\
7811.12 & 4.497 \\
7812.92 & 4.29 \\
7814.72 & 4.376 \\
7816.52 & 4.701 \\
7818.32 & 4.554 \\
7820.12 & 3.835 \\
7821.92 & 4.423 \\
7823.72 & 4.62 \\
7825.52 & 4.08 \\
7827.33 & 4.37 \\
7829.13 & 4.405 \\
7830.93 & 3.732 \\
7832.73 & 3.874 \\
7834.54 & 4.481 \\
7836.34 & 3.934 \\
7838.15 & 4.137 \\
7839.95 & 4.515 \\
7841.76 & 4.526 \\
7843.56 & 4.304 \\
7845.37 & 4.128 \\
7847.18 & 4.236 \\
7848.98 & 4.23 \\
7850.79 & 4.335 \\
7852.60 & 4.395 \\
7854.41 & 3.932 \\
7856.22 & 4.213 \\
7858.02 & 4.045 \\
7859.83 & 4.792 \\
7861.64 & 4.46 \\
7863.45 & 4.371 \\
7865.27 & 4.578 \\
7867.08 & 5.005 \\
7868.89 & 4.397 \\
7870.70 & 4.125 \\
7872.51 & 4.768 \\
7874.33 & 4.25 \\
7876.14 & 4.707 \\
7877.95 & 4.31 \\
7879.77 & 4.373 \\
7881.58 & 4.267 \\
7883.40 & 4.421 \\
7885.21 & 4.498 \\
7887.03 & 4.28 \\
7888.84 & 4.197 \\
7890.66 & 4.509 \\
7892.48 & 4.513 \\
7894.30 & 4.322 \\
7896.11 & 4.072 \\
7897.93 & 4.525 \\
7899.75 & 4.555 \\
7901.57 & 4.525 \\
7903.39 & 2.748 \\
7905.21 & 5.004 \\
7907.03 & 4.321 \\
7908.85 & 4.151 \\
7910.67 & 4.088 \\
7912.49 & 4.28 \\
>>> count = 2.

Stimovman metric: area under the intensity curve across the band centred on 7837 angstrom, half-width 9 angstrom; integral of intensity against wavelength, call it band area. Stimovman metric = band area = 76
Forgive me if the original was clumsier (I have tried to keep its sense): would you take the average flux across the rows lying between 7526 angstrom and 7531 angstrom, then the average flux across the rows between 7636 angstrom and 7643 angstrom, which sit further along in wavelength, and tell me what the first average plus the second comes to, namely 9.1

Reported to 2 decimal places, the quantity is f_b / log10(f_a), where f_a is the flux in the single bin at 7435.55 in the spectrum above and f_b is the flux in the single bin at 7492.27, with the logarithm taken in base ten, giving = 6.81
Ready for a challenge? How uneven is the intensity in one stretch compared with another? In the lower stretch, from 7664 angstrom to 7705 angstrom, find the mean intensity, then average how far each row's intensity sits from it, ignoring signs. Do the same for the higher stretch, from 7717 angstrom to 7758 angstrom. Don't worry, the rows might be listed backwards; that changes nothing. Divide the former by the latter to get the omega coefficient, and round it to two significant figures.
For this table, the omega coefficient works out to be 0.74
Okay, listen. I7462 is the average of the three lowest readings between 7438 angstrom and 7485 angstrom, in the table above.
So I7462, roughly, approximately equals 4.12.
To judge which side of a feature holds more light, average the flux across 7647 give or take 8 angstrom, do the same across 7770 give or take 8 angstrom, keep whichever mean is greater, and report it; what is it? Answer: 4.28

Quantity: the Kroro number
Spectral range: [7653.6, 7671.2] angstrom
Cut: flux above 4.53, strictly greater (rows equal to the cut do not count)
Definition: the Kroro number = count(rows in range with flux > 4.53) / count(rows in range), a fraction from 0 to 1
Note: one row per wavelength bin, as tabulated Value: 0.10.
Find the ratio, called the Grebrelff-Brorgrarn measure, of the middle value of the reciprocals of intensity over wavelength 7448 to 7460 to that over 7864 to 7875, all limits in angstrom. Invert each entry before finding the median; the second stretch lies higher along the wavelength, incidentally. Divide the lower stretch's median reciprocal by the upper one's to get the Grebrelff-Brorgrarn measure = 0.99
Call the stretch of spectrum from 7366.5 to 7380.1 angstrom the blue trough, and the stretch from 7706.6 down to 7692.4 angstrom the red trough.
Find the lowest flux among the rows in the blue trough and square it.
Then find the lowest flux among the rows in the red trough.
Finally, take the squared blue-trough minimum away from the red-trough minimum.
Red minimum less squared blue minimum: -9.6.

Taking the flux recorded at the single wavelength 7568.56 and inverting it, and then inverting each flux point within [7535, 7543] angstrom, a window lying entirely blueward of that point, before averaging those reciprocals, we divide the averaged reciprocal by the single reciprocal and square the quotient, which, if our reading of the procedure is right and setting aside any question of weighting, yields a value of 1.20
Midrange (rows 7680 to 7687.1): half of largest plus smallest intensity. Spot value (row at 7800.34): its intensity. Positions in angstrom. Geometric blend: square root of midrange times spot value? 4.46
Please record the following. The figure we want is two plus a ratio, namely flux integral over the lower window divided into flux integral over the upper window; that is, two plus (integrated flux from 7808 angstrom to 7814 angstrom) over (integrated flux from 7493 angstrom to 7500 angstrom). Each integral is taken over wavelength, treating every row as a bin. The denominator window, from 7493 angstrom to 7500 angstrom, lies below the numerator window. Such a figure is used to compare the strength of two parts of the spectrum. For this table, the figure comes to 2.8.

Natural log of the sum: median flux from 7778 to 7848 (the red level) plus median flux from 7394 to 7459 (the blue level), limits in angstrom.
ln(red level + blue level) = 2.18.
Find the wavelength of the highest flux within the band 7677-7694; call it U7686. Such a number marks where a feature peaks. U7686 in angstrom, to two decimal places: 7693.31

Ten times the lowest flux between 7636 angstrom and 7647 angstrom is 40.6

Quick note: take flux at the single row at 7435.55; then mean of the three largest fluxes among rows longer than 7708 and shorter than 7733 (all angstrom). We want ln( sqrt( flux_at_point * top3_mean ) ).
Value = 1.57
